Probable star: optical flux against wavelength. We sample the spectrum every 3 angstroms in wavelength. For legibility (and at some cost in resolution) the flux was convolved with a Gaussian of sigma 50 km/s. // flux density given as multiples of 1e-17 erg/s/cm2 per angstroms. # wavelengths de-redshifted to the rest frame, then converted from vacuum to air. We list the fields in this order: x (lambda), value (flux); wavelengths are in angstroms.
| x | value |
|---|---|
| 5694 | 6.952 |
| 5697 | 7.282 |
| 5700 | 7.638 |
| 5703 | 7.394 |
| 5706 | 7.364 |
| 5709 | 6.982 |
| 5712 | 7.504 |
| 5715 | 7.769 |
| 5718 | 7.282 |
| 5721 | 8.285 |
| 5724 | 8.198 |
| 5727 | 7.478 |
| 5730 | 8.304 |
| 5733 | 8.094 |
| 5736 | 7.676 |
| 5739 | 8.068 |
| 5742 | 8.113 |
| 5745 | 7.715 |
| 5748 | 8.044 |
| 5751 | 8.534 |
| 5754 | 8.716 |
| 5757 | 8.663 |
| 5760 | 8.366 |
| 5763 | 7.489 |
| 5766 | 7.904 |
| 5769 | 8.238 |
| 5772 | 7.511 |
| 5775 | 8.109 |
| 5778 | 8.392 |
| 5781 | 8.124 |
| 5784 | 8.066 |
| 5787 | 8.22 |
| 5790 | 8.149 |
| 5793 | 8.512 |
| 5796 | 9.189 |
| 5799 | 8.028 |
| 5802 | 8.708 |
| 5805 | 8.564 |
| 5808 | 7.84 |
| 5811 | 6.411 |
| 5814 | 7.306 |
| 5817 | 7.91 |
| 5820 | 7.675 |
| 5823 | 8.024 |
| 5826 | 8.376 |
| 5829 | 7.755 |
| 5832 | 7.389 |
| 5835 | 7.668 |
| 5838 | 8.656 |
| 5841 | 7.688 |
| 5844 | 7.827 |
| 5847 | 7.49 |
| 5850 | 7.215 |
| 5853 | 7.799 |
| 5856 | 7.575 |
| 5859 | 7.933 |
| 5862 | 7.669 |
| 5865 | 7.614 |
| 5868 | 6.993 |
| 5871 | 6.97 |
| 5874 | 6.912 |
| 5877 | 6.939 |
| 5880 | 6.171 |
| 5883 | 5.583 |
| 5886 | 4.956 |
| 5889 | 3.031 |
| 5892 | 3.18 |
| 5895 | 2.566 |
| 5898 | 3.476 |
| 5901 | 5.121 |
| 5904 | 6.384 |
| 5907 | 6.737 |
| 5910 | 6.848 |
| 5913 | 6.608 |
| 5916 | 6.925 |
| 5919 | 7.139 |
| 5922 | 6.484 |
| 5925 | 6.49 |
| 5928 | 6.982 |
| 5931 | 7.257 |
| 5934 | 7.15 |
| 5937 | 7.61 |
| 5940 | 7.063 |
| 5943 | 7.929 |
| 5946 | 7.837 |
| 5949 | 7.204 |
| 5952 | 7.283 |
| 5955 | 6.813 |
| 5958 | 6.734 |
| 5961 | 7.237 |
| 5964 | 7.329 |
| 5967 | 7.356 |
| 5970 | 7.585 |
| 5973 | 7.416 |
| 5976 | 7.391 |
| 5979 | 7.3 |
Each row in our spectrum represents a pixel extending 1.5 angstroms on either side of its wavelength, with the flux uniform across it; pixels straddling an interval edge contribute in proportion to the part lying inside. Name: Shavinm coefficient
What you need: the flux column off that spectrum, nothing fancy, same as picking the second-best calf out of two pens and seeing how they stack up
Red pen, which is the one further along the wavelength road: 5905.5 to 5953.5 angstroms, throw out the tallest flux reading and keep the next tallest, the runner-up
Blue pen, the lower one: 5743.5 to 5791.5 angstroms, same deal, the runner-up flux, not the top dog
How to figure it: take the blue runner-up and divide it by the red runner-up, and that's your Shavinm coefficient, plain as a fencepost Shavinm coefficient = 1.11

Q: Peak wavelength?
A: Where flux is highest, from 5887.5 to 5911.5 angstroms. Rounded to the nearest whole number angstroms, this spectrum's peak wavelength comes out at 5910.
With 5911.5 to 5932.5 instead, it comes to 5931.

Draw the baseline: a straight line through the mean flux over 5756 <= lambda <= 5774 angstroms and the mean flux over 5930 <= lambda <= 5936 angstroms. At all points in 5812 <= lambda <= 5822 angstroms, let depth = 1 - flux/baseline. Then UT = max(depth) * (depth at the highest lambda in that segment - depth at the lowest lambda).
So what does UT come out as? -0.0031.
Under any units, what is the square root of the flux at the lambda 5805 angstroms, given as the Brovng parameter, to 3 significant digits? 2.93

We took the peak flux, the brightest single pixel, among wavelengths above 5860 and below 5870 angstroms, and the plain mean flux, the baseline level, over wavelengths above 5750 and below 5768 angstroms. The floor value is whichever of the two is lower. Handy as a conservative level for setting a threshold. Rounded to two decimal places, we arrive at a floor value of 7.67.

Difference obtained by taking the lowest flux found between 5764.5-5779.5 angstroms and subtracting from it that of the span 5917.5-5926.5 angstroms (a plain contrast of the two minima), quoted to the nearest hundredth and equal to 1.03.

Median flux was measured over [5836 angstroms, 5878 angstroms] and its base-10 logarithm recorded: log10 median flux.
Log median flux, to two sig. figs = 0.88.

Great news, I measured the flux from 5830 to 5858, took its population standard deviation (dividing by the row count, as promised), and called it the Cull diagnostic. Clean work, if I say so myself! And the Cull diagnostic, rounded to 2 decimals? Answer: 0.38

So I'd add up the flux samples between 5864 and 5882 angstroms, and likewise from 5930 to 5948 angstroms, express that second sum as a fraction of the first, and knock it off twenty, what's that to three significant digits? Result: 18.9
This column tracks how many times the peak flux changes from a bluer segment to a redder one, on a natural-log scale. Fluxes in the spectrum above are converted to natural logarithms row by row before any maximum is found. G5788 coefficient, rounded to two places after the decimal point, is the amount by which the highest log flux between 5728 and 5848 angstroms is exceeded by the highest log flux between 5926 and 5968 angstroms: -0.15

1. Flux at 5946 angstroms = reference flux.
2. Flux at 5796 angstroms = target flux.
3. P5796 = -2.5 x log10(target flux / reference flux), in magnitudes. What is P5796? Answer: -0.17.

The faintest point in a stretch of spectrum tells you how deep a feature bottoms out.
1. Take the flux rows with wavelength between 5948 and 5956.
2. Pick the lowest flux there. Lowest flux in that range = 6.813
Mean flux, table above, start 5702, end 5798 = 8.0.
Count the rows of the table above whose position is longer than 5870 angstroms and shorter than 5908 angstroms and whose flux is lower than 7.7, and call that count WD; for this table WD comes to 13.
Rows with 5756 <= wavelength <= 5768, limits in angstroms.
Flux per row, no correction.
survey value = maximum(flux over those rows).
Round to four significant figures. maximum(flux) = 8.663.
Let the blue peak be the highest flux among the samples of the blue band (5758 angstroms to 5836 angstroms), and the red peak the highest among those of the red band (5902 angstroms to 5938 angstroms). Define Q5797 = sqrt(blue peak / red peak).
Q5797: 1.10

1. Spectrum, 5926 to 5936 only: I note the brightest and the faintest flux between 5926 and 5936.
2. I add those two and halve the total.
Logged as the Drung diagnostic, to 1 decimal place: 7.1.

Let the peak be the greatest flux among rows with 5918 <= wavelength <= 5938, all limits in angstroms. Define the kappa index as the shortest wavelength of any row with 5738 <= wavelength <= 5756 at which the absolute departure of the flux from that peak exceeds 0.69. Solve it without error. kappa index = 5751 angstroms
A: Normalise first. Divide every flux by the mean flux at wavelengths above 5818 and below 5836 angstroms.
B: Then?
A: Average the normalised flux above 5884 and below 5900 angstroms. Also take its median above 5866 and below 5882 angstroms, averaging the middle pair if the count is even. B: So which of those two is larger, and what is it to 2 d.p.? 0.89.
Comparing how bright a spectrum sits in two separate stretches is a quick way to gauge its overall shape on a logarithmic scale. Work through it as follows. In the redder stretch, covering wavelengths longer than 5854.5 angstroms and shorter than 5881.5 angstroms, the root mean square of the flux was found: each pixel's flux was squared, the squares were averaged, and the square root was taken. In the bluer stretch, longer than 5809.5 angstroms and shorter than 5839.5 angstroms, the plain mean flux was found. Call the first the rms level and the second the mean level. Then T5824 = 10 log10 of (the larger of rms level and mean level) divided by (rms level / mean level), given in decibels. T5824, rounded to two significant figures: 9.2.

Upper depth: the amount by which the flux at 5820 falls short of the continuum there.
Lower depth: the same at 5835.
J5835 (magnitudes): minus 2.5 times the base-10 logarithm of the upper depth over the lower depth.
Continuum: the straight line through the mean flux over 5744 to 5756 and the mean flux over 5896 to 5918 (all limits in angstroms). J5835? 0.4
